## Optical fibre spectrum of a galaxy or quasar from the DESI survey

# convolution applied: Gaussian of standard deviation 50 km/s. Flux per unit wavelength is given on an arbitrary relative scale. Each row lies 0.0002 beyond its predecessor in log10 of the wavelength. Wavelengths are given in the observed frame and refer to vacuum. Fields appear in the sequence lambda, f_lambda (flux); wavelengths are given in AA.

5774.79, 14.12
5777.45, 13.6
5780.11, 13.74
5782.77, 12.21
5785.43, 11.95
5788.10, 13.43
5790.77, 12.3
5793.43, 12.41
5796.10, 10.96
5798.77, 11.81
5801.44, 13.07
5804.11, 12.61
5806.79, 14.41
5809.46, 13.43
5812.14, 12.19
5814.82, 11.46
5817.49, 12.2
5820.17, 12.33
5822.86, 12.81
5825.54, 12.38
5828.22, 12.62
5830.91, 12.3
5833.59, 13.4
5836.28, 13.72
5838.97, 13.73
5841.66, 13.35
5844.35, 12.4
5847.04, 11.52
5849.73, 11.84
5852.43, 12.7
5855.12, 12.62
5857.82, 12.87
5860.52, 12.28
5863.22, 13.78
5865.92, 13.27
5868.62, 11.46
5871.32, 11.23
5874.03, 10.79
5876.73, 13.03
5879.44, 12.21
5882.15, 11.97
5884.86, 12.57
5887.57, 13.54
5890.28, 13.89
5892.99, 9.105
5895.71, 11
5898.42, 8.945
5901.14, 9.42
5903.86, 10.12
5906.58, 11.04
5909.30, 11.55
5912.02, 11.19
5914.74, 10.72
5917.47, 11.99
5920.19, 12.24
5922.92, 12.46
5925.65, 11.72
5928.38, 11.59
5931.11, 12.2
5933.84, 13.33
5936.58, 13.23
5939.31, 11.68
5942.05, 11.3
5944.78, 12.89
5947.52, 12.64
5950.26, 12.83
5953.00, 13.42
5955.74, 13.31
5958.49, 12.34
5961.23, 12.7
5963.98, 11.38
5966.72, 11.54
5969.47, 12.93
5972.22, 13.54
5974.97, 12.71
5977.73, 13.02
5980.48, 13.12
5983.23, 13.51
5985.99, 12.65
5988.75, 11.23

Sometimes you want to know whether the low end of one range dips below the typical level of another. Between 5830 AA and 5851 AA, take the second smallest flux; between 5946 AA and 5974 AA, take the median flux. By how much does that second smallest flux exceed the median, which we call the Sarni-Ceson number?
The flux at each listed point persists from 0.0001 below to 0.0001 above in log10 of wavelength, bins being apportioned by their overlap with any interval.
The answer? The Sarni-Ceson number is -0.9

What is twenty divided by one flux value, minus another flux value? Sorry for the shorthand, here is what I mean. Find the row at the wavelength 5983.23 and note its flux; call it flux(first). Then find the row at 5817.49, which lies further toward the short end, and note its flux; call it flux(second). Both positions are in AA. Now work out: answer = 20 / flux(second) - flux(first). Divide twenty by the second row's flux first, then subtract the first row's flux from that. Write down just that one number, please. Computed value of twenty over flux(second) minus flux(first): -11.9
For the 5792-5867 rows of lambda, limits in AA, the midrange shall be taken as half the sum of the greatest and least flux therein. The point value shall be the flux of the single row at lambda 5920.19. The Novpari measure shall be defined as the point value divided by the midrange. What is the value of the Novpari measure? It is 0.96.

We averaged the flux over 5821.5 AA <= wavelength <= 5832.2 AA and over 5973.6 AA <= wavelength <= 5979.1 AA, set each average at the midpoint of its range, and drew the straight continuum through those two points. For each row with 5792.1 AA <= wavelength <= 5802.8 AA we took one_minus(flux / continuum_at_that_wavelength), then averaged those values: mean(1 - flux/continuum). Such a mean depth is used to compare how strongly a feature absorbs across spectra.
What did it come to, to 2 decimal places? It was 0.03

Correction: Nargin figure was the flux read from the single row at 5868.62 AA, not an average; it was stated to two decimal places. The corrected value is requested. 11.46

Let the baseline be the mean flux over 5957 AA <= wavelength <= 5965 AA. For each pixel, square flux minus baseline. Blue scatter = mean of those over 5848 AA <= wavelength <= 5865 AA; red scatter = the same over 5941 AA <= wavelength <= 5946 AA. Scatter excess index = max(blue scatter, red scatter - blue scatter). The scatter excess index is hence 0.6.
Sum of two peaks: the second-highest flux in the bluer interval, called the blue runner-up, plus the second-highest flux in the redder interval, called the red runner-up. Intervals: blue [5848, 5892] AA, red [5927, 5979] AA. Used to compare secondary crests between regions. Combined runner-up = 27.2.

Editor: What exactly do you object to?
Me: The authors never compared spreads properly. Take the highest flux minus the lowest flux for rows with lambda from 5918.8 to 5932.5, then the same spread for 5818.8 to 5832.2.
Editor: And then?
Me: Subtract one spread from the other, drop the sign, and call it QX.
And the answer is 0.36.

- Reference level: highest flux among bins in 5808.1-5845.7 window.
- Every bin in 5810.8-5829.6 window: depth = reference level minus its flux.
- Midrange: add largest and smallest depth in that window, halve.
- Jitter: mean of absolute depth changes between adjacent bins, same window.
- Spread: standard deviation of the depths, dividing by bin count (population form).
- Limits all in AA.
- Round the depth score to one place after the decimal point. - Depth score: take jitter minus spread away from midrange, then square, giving 2.3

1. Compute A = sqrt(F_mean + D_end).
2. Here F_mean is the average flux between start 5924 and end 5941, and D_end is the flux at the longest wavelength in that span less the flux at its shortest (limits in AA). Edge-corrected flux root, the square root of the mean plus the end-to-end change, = 3.50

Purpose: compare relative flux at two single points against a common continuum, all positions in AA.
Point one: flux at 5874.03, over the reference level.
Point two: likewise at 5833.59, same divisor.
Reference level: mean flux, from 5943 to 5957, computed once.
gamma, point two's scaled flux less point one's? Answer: 0.20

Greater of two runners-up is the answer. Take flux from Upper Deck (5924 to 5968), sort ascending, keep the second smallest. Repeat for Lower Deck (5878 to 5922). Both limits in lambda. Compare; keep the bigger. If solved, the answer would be 11.4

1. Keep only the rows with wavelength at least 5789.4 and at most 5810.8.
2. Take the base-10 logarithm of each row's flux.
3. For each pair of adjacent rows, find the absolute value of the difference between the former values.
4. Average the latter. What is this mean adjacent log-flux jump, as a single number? 0.0341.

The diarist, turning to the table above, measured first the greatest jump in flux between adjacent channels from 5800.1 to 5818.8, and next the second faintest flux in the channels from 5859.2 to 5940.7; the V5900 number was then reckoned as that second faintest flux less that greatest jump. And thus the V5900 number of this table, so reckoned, 7.3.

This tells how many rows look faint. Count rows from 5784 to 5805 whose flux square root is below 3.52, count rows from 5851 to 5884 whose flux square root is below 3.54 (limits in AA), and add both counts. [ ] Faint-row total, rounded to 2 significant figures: 10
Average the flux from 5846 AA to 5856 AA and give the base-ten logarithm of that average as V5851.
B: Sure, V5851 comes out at 1.09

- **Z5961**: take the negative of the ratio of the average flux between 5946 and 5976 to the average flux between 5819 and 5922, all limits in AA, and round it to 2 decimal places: -1.05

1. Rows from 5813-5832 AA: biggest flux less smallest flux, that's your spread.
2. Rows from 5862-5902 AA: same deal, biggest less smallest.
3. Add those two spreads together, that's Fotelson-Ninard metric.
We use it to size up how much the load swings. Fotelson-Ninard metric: 6.3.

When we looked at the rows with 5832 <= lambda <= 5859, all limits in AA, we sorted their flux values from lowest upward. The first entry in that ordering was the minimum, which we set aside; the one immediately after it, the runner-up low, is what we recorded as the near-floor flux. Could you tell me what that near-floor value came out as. 11.84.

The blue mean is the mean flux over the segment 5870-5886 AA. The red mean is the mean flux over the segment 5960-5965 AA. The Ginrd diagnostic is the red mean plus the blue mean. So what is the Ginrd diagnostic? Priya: 24.0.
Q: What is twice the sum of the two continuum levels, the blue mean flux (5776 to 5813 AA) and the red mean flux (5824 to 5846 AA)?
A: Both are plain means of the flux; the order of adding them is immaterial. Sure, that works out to 51.4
